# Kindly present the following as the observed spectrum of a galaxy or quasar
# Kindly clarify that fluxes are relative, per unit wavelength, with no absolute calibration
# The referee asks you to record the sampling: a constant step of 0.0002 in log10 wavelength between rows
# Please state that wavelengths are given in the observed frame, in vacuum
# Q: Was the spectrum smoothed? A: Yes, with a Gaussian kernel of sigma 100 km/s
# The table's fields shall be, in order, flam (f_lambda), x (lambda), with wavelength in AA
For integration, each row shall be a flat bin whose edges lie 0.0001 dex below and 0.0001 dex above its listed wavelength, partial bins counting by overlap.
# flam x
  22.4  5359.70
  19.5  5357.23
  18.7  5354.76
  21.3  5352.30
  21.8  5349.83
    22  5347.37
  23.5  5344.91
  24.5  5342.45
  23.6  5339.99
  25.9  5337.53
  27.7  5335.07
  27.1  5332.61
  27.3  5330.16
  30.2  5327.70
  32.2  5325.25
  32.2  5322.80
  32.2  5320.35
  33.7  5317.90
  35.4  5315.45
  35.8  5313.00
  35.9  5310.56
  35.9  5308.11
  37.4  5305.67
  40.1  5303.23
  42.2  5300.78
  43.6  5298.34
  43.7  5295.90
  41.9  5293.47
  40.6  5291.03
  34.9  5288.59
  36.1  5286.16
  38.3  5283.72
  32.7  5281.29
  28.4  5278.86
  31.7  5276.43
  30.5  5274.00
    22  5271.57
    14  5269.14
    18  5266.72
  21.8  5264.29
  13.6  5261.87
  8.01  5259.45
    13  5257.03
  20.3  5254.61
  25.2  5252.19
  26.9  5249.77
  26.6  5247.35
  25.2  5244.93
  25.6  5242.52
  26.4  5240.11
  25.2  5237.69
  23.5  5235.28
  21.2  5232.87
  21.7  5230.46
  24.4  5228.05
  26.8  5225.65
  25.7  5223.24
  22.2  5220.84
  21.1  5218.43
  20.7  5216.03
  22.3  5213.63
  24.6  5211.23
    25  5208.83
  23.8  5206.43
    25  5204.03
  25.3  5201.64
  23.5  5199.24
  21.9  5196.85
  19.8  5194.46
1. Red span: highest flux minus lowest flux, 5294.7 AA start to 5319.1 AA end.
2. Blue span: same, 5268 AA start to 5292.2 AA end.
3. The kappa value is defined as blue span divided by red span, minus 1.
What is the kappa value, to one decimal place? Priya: 1.7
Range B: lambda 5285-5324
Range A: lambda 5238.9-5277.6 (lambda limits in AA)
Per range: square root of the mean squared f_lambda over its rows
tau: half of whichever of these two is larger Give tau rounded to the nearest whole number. 19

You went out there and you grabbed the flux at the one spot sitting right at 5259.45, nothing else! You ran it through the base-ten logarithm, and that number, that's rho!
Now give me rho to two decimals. 0.90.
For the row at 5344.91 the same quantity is 1.37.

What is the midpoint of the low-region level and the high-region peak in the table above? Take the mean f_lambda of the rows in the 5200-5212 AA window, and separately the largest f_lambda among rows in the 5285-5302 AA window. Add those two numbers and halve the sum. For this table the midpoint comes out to 34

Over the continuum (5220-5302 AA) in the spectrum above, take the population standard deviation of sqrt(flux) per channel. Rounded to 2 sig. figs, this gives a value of 0.89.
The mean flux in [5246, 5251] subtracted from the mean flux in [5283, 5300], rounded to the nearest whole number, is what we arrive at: 13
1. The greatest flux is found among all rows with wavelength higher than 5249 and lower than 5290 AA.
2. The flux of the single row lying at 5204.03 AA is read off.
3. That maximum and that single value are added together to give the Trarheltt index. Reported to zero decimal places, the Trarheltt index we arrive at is 63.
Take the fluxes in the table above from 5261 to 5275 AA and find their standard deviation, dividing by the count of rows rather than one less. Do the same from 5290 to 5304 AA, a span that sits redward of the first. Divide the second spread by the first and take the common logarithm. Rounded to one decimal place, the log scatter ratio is -0.6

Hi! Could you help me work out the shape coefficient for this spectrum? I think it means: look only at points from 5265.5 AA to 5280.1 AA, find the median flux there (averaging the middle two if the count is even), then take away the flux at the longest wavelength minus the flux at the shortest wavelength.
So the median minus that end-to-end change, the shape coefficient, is 15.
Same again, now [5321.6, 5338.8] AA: 34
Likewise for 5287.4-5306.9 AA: 39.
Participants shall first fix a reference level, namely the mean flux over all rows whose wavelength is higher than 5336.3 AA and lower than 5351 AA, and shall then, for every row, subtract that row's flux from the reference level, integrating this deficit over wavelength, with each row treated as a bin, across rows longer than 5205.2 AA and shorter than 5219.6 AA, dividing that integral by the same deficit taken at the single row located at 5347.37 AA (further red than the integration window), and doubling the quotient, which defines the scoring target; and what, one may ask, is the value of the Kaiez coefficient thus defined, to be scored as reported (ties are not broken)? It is 12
